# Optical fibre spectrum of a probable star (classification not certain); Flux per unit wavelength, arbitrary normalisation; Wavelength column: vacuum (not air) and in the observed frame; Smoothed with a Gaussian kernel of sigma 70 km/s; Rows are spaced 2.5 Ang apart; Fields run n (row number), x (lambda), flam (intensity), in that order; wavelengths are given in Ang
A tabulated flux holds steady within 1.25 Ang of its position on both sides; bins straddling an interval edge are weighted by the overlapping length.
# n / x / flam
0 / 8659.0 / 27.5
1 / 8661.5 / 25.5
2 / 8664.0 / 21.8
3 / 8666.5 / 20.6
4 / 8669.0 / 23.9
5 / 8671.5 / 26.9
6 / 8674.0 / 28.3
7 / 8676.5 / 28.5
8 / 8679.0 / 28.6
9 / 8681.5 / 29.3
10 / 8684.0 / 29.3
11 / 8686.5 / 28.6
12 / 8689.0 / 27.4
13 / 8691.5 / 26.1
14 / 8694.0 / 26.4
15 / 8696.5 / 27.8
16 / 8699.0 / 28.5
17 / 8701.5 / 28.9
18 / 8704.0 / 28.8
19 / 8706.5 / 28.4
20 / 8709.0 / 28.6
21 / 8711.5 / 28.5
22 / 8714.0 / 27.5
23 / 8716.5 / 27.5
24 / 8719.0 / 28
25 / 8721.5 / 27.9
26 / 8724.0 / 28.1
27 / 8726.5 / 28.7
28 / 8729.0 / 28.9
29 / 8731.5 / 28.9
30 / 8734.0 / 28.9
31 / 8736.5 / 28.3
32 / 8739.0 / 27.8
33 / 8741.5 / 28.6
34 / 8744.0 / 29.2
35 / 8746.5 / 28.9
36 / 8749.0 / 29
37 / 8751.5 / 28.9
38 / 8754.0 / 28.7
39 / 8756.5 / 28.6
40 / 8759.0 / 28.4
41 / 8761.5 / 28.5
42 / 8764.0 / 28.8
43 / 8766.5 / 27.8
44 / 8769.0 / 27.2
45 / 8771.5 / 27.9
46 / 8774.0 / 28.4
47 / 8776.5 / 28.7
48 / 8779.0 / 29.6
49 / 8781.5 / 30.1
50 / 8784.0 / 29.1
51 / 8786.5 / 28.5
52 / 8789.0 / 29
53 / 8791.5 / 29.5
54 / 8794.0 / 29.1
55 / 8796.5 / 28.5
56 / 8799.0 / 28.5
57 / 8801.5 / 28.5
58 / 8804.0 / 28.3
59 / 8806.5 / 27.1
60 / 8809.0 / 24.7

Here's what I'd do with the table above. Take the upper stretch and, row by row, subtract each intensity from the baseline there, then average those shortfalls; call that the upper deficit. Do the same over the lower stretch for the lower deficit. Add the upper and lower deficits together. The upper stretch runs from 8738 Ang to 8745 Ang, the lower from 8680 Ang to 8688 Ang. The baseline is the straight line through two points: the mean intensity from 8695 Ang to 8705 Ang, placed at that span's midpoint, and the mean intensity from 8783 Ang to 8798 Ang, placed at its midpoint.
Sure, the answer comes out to -0.5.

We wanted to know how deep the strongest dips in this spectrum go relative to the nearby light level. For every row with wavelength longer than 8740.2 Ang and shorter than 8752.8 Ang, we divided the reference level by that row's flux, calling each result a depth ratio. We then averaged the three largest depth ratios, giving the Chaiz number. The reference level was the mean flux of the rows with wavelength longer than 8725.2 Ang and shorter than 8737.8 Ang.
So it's 0.998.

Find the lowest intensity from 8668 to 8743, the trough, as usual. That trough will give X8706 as 23.9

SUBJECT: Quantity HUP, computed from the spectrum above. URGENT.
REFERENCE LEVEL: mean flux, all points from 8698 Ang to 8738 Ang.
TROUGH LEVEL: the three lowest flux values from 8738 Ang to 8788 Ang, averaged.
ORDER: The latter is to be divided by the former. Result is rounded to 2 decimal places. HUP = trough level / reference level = 0.97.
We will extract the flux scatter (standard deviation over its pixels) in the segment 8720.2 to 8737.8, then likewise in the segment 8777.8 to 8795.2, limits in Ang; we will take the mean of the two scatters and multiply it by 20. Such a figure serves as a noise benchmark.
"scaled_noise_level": 9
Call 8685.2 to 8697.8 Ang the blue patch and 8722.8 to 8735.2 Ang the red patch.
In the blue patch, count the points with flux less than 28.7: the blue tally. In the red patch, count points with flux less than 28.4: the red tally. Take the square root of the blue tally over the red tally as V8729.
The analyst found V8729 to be 2.24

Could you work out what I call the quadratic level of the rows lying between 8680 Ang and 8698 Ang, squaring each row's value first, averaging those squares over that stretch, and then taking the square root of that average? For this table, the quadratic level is 27.9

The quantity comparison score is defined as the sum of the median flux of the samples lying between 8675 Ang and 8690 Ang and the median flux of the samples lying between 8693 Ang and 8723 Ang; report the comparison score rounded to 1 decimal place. 56.8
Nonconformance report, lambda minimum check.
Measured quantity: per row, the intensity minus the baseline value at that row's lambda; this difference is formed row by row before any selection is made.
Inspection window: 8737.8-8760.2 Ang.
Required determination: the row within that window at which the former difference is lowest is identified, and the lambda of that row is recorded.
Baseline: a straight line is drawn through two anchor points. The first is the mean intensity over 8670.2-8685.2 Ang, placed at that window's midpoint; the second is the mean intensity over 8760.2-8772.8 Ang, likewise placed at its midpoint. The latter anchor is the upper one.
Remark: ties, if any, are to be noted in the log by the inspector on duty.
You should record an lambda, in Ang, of 8739.0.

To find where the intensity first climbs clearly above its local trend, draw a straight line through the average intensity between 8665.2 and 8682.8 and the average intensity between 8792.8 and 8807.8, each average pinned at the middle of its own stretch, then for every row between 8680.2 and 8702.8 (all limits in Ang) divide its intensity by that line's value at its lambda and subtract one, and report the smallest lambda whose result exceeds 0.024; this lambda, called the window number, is 8681.5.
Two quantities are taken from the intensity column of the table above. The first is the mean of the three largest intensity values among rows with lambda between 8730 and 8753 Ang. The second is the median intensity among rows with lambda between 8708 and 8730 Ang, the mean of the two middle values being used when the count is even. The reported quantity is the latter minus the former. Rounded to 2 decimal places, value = -0.93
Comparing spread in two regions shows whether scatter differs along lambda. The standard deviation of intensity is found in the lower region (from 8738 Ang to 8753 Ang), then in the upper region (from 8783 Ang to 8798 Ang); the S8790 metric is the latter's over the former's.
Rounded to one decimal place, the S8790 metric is 0.8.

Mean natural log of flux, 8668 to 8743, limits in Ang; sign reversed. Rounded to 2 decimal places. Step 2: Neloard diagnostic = -3.33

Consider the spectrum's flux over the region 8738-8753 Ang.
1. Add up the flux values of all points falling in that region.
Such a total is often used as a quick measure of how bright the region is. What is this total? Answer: 172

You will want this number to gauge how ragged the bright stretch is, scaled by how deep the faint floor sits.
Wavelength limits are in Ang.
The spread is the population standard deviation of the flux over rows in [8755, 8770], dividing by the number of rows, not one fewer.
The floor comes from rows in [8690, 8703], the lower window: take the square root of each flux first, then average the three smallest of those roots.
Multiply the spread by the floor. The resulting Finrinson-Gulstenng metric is 2.8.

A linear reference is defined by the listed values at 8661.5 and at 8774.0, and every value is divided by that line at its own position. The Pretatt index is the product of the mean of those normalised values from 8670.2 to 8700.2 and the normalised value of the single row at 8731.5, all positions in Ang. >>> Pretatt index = 1.13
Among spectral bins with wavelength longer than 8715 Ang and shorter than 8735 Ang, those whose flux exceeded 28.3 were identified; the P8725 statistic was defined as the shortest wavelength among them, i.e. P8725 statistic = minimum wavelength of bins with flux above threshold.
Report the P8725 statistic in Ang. 8726.5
